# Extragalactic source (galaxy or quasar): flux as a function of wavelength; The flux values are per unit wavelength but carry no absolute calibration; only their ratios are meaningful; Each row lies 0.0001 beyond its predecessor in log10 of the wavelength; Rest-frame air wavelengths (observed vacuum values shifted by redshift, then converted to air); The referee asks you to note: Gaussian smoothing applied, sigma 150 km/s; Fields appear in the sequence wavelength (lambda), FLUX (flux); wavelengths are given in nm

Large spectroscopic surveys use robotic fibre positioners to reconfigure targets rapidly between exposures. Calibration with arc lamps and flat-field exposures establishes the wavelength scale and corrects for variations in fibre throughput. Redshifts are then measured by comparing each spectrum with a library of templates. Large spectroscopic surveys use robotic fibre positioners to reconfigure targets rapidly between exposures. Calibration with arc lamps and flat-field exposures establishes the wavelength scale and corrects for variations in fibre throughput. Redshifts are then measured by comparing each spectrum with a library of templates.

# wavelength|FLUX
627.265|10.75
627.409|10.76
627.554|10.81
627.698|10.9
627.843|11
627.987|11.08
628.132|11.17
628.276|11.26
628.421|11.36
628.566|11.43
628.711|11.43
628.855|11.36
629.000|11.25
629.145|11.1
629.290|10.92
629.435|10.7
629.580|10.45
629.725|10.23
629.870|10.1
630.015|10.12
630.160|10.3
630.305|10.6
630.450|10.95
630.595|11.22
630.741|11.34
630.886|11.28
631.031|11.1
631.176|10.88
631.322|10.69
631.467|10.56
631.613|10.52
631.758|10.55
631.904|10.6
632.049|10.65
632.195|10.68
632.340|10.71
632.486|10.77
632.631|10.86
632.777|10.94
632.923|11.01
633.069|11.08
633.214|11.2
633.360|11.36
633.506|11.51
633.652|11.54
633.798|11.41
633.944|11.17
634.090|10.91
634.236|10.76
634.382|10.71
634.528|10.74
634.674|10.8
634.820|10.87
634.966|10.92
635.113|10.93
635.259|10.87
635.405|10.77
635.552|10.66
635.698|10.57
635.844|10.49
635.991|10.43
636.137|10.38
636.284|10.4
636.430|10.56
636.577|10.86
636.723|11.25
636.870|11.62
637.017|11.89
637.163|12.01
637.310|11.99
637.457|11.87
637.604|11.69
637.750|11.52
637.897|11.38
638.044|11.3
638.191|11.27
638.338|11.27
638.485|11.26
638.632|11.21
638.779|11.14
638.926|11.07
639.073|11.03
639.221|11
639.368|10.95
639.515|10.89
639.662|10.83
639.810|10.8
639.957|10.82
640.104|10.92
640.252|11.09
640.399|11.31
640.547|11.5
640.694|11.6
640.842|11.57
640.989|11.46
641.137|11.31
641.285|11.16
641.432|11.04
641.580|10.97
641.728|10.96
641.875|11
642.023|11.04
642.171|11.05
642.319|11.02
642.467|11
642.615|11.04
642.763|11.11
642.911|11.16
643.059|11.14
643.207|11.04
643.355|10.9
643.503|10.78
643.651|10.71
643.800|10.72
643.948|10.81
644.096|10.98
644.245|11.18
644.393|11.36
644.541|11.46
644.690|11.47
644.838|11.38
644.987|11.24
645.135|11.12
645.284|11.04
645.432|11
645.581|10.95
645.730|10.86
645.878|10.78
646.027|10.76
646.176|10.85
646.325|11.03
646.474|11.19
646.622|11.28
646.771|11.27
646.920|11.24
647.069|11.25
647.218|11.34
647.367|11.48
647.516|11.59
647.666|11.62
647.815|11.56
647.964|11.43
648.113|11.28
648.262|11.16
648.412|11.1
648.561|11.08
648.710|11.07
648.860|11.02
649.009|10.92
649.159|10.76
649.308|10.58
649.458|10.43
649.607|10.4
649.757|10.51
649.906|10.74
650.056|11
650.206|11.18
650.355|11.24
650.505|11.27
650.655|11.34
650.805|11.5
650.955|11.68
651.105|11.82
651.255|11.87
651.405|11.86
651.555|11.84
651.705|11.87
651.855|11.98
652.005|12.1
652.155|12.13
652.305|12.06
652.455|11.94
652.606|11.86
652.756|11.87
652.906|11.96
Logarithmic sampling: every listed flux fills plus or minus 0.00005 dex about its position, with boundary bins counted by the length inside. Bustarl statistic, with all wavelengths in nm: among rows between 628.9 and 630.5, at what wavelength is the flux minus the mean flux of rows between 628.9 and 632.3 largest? 629.000 nm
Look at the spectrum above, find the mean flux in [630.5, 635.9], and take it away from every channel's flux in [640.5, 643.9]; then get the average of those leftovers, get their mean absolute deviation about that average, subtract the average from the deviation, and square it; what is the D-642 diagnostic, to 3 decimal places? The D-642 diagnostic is 0.000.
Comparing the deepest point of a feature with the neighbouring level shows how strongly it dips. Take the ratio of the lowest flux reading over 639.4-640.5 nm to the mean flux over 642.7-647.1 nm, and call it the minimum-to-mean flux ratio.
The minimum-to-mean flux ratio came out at 0.976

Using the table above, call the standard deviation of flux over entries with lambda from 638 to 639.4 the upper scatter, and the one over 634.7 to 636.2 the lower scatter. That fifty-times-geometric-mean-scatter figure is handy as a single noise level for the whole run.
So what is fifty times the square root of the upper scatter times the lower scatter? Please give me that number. 8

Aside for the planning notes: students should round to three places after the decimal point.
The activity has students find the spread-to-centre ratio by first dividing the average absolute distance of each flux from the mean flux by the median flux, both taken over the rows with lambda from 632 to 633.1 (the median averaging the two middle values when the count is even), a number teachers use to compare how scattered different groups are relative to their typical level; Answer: 0.012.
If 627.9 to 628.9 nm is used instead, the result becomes 0.010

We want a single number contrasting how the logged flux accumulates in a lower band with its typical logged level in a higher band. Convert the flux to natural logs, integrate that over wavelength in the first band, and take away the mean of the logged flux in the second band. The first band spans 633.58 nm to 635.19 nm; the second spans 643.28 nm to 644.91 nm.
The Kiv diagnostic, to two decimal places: 1.45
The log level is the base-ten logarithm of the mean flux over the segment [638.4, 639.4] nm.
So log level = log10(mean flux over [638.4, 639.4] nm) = 1.05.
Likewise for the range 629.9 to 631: 1.03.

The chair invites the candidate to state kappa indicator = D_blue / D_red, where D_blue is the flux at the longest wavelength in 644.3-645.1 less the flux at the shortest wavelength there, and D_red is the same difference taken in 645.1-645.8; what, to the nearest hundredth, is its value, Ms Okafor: 0.46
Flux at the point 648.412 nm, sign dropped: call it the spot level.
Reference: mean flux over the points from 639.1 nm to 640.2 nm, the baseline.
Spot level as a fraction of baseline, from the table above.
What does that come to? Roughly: 1.02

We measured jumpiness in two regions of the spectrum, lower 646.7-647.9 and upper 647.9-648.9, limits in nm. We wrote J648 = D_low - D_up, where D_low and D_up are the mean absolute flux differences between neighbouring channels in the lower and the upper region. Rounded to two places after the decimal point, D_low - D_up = 0.00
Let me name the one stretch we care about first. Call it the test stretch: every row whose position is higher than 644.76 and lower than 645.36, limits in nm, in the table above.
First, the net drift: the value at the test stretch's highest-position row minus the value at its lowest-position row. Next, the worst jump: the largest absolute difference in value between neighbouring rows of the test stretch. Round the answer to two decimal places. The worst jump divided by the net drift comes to -0.41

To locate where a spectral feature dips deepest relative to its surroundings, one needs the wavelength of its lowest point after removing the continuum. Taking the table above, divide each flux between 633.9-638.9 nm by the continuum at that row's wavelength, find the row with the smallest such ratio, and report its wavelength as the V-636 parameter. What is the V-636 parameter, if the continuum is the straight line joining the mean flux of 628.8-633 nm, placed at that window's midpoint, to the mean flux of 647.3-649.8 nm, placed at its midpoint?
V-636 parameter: 636.137 nm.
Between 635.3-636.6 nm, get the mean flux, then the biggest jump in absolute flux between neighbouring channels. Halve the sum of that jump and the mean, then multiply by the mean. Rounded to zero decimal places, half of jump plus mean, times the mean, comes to 57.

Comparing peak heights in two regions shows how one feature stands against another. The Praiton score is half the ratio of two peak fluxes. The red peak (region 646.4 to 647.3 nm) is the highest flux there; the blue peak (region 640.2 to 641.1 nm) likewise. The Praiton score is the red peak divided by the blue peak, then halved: 0.489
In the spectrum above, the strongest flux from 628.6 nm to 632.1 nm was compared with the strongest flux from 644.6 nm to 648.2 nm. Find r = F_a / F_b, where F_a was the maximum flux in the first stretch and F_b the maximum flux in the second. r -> 0.98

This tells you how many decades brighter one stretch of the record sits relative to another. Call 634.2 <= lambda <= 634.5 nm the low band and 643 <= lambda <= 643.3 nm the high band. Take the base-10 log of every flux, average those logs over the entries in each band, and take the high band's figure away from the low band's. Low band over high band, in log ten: -0.014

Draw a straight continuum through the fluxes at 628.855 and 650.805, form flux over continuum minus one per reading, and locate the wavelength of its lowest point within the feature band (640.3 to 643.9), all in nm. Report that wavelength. 643.651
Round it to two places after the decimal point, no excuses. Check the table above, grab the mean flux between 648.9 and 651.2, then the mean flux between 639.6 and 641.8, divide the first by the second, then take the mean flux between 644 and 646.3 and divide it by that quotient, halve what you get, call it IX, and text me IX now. 5.61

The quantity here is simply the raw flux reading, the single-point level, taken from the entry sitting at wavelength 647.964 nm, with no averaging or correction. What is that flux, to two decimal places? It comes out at 11.43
